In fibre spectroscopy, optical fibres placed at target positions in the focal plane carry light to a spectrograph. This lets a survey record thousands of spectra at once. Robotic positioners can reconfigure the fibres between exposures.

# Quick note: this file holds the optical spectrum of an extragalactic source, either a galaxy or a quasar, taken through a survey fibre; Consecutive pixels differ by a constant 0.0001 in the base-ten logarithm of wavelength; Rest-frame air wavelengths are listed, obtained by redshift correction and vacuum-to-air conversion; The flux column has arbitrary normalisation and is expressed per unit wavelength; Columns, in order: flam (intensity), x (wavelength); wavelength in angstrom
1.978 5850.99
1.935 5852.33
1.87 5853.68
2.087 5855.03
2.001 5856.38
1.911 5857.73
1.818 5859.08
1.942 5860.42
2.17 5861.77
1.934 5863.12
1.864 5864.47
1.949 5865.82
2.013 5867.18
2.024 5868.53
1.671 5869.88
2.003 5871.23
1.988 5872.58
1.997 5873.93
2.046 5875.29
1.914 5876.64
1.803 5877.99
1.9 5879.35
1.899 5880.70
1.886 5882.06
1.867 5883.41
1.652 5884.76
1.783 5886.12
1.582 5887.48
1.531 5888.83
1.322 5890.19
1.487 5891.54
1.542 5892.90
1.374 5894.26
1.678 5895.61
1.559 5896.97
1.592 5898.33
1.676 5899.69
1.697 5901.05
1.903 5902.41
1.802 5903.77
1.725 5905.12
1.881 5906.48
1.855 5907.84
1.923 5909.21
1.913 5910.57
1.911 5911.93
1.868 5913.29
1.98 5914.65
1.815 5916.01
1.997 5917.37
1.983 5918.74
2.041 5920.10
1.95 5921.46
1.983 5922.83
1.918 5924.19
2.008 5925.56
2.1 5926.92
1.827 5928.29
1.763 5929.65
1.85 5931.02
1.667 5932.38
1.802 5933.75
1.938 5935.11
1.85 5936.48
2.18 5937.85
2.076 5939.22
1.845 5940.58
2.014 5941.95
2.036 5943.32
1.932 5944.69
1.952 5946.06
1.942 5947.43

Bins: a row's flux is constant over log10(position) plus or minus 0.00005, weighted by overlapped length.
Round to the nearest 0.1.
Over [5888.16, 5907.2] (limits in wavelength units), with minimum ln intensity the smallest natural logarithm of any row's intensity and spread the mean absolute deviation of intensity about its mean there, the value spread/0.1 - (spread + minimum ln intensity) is 1.0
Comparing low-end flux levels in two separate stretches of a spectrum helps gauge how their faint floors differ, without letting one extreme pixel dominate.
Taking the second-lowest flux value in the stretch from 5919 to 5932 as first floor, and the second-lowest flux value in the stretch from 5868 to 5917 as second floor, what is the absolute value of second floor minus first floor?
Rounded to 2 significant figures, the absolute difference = 0.45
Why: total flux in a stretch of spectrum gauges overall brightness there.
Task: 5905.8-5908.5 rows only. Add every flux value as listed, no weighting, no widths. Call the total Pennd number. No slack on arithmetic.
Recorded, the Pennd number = 3.74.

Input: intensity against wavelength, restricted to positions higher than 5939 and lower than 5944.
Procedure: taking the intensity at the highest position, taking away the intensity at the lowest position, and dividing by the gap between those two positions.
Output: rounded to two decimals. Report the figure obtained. -0.01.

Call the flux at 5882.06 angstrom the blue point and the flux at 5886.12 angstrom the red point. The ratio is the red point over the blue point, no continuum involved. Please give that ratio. 0.95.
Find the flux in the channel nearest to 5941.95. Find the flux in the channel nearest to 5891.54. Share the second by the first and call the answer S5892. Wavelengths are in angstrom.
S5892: 0.74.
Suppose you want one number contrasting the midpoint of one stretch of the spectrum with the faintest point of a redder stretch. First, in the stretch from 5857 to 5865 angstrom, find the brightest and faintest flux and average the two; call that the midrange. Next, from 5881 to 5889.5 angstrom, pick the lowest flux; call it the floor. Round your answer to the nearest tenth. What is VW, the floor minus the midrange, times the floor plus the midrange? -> -1.6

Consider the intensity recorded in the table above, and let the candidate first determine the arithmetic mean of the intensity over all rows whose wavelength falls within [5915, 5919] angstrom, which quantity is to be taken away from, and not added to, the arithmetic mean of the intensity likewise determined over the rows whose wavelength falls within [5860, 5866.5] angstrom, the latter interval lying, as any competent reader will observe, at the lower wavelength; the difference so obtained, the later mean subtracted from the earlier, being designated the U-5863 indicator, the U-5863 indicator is 0.04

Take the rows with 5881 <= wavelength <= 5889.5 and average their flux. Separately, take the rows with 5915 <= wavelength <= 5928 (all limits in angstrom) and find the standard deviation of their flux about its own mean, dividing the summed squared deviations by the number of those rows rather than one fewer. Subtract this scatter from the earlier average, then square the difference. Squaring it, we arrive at 2.7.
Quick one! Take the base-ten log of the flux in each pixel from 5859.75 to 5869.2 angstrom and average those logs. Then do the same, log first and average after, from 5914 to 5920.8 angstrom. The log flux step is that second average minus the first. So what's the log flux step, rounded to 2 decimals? 0.00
